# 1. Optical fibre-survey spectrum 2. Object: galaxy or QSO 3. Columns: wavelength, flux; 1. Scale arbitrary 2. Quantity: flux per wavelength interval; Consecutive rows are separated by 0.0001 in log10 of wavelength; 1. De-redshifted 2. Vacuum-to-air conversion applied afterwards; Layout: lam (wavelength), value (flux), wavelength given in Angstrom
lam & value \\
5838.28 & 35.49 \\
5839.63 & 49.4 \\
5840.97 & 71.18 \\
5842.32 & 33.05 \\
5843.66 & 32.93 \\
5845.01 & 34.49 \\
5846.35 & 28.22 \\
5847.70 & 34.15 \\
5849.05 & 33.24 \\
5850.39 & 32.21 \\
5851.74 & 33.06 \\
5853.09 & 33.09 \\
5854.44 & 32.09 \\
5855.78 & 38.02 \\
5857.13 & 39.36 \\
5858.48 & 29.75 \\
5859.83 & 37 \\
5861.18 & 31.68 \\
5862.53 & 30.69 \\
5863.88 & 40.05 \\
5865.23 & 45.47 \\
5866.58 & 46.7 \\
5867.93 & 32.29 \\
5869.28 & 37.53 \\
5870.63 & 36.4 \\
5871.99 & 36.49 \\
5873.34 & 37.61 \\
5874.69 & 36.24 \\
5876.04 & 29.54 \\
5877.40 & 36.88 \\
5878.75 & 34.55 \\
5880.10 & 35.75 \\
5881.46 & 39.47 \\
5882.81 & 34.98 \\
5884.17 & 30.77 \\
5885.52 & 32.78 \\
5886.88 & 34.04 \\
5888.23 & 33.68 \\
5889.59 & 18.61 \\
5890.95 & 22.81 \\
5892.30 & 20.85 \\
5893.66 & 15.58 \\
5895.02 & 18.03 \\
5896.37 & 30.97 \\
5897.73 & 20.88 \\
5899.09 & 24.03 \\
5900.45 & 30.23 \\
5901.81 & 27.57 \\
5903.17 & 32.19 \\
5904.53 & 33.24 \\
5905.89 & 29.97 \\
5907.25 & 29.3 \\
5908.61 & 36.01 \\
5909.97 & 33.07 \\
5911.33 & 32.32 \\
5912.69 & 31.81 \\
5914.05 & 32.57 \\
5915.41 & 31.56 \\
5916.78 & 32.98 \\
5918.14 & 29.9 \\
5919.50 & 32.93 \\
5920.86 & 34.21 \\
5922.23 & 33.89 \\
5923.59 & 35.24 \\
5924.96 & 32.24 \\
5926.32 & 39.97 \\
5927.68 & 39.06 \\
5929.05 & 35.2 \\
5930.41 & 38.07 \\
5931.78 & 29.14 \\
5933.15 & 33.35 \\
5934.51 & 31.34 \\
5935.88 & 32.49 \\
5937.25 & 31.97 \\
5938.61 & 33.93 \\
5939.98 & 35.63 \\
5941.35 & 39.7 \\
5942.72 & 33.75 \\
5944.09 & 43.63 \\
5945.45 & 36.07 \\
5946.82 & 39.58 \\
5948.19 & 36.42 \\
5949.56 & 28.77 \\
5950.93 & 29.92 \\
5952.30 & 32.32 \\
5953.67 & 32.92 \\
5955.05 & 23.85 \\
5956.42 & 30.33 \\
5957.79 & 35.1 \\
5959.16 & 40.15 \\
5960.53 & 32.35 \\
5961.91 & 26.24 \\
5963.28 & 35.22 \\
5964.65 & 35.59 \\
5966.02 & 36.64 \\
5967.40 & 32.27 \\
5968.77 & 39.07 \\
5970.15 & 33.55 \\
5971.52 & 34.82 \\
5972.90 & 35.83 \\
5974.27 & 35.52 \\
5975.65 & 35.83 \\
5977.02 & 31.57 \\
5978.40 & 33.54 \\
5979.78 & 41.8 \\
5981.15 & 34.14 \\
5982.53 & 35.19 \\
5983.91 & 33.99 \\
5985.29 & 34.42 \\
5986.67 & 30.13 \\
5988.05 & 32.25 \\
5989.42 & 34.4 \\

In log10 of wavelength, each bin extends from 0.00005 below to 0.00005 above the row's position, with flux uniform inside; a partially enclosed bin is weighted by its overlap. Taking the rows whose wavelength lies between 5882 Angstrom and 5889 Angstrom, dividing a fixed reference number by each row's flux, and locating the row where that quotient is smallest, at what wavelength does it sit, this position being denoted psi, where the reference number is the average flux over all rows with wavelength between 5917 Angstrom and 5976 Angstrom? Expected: 5882.81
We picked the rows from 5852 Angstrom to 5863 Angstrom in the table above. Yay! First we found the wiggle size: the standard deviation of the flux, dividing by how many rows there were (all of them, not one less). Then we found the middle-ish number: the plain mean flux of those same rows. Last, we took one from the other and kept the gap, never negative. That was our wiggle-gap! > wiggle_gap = 30.6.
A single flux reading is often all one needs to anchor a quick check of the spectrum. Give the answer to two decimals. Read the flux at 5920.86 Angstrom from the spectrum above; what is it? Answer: 34.21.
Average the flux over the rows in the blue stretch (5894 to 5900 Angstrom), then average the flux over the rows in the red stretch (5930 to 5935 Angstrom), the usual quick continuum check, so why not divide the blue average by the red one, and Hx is 0.71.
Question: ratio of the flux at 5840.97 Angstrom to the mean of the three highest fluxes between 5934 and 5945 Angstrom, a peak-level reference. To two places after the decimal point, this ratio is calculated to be 1.80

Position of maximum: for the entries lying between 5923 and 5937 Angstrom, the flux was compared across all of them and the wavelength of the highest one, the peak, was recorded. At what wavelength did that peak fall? 5926.32 Angstrom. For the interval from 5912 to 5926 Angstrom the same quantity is 5923.59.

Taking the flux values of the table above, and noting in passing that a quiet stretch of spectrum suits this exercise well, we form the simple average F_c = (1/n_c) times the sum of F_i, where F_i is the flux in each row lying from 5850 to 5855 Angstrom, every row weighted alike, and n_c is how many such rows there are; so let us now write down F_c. 32.6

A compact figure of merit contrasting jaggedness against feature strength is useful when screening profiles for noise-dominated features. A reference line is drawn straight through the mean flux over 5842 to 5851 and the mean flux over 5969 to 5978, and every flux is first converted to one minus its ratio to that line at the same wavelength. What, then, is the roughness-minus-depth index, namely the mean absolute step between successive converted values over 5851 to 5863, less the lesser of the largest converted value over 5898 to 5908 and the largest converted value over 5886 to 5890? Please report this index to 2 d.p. -0.16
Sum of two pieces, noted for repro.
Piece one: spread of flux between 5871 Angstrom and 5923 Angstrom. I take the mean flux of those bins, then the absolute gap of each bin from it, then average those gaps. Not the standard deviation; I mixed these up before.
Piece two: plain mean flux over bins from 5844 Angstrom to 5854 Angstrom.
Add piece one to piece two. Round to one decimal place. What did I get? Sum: 37.0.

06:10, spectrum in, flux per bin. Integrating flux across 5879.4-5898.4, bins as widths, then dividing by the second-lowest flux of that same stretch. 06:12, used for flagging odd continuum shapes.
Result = 29.3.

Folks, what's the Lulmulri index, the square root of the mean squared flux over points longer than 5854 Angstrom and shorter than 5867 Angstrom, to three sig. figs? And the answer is 37.5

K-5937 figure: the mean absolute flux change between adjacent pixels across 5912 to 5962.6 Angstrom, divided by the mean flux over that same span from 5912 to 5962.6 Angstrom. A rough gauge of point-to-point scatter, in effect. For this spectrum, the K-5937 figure 0.11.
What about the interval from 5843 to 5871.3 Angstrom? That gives 0.12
